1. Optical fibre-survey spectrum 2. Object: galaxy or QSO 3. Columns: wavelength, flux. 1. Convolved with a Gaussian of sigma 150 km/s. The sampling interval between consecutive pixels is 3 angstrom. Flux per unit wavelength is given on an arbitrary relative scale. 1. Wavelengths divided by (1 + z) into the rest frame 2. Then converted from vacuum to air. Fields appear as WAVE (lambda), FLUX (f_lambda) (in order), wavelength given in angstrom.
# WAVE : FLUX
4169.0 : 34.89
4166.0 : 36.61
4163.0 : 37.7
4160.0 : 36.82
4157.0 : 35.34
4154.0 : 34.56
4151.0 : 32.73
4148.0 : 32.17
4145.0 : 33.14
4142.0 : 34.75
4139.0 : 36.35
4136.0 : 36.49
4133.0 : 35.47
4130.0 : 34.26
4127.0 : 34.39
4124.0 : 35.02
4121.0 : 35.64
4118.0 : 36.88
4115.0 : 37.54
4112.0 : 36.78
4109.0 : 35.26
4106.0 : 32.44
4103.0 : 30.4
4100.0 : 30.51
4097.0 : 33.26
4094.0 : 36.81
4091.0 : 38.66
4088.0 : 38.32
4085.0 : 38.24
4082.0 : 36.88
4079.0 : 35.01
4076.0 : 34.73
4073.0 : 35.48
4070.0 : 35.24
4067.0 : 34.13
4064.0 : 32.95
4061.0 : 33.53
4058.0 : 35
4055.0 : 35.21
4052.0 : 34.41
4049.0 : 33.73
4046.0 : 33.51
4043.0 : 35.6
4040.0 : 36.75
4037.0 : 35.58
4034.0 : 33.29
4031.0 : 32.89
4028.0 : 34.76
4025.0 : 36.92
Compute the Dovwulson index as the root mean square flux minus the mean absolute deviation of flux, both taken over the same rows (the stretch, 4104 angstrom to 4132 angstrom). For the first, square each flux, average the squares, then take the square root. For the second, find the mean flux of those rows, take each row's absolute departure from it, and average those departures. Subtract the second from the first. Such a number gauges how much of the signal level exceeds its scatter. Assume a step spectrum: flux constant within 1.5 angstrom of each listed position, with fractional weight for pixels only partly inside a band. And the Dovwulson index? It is 34.2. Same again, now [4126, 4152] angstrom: 33.2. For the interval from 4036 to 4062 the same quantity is 33.9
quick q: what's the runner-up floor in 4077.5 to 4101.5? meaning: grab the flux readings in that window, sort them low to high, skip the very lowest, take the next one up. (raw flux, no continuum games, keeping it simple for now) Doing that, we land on 33.26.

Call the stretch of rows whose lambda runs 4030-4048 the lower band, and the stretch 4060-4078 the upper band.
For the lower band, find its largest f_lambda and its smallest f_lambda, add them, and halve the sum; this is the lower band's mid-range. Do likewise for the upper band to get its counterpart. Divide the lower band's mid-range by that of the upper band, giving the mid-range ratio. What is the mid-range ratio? 1.02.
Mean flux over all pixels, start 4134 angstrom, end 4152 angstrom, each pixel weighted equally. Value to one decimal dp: 34.3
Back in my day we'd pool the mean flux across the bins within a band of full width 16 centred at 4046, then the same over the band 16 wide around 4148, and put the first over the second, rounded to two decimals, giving 1.04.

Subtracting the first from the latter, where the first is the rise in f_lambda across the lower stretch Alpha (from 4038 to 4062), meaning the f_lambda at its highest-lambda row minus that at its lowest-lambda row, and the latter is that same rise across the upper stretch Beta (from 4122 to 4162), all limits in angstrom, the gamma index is 5.0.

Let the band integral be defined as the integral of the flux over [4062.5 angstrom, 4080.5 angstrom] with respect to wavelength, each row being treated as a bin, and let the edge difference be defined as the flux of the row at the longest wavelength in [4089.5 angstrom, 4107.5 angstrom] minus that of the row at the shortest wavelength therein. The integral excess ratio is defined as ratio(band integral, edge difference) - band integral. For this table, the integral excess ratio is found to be -723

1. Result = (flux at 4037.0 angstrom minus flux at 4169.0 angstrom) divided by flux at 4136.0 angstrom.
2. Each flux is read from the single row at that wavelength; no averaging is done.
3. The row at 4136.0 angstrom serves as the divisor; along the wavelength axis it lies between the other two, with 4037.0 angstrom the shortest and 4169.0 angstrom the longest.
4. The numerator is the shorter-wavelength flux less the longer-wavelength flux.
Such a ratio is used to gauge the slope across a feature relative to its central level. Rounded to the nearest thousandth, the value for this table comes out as 0.019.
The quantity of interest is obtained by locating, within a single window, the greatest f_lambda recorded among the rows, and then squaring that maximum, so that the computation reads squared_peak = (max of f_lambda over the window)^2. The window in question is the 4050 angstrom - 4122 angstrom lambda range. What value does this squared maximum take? 1495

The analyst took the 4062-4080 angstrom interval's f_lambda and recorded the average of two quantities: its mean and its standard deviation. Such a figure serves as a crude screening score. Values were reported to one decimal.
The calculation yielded 17.7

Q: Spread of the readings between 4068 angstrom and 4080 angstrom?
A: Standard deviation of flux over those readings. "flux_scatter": 0.3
